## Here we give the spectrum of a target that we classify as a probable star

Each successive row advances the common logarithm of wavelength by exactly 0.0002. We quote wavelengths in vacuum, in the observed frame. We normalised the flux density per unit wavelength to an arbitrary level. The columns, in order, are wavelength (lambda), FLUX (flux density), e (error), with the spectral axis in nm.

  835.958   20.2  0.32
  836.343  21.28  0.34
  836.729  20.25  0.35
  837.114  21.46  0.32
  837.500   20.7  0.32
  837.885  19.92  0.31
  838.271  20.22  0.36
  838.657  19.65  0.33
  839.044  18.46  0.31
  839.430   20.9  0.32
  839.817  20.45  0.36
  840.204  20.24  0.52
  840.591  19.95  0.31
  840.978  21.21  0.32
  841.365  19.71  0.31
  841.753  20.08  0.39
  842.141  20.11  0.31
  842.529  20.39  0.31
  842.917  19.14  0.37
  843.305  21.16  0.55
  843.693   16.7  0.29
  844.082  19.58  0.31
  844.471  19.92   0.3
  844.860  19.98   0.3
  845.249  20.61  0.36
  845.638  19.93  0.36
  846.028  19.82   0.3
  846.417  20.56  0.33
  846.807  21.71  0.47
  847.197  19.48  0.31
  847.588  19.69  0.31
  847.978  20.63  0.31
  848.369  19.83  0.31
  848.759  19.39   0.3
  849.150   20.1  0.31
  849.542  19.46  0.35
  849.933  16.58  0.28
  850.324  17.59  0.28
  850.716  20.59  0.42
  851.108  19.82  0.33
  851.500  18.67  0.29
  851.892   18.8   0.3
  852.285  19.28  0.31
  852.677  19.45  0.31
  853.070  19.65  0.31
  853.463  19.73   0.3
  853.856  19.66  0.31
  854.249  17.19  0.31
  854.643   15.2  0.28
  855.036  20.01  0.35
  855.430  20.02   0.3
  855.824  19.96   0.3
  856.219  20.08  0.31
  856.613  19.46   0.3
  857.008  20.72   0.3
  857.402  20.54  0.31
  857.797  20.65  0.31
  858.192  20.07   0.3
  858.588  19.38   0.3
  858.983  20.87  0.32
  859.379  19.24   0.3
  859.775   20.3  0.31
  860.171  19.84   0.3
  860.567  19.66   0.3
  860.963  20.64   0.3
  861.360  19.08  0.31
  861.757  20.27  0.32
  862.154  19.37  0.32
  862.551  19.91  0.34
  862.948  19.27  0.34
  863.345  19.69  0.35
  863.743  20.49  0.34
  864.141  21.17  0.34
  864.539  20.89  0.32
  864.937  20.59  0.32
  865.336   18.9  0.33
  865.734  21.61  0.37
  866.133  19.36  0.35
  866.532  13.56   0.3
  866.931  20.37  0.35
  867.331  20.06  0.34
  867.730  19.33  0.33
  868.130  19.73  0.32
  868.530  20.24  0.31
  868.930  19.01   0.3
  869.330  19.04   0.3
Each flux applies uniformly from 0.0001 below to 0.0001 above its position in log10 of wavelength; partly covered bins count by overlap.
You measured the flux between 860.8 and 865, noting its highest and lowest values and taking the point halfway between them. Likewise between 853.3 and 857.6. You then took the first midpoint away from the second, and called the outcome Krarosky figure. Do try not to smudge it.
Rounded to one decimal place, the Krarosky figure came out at -2.2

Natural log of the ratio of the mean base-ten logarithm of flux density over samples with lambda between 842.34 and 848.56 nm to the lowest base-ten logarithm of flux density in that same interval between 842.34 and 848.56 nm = 0.06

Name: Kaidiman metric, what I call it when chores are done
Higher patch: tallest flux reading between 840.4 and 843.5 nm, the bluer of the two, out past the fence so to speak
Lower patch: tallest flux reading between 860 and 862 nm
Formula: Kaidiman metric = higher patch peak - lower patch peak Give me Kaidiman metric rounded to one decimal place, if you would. 0.6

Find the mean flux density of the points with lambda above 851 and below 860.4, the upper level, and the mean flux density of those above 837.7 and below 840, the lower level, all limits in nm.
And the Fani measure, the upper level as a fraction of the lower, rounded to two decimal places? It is 0.98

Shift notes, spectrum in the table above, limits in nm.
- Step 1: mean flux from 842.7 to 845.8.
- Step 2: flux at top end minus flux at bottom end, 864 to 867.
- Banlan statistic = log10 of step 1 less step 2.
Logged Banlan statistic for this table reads 1.31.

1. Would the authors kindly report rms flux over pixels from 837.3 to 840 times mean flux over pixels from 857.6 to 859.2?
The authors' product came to 406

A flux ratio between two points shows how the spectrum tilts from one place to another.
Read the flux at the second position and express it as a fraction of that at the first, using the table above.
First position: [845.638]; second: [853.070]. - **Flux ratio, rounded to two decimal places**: 0.99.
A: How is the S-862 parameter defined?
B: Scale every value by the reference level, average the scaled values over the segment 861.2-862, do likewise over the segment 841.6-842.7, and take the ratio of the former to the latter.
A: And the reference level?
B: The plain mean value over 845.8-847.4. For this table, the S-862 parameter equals 0.97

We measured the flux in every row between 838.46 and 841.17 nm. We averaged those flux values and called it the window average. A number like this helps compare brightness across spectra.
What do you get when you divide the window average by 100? 0.201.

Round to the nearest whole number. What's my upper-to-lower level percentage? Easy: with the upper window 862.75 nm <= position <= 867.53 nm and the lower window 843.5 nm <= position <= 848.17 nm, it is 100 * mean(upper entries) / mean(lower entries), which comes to 99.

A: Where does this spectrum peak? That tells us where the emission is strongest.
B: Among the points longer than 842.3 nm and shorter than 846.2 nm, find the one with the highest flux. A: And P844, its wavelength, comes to 843.305 nm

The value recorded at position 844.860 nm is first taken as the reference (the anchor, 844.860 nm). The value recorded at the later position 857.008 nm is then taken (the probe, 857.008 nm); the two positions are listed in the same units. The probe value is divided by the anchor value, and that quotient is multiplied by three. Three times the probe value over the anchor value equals 3.11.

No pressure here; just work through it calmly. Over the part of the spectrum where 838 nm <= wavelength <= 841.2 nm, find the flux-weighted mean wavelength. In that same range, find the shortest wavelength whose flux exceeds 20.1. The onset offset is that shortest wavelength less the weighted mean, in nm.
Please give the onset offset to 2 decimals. -1.37 nm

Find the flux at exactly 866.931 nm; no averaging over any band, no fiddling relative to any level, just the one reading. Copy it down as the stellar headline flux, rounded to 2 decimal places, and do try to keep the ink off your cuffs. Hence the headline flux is 20.37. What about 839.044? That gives 18.46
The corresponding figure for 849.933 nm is 16.58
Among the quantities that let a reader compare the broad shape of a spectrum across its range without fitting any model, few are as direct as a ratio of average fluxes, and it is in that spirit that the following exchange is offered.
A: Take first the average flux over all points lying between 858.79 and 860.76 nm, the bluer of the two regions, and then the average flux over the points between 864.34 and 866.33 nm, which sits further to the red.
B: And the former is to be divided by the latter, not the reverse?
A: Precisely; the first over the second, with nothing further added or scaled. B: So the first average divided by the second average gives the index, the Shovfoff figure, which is 0.99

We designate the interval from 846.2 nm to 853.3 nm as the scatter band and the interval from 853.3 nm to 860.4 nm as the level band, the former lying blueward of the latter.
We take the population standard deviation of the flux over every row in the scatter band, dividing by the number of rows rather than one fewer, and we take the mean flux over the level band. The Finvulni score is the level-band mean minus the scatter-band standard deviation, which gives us 18.5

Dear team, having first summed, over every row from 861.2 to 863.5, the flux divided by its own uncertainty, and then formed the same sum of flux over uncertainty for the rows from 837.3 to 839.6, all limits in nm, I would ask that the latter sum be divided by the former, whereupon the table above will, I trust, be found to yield 1.04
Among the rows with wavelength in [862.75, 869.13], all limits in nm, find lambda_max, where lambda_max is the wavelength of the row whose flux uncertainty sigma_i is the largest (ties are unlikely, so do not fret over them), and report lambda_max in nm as 865.734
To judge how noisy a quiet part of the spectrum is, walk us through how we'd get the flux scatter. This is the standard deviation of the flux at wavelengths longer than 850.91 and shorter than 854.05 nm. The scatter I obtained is 0.4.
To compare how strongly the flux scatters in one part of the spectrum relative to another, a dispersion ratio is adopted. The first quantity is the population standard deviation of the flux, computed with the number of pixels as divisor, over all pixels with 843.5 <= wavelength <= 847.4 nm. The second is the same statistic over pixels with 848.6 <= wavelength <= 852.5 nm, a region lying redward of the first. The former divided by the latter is 1.1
